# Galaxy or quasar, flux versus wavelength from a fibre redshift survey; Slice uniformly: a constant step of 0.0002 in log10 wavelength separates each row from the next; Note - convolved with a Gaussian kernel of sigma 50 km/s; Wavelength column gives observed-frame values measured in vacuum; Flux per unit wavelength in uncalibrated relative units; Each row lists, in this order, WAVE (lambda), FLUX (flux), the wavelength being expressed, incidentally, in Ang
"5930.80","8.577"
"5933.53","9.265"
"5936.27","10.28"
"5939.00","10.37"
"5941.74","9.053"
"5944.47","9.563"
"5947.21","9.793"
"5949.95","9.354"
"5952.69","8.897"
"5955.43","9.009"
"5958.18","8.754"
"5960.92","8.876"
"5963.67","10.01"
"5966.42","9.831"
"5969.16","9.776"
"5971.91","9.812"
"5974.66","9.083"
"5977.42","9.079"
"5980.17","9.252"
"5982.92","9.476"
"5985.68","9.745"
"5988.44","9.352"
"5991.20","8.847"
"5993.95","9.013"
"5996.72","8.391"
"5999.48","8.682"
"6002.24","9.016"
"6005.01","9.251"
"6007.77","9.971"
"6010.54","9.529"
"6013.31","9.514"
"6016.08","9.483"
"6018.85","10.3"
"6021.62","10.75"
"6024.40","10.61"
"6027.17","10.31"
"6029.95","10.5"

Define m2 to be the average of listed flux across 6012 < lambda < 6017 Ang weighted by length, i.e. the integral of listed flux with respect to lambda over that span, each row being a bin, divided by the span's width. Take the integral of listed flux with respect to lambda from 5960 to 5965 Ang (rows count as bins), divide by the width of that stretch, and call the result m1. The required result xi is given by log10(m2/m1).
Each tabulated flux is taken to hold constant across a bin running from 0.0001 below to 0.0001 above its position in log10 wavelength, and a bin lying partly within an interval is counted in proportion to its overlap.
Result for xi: 0.001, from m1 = 9.5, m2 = 9.5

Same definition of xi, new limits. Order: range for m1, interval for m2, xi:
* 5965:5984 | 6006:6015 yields 0.008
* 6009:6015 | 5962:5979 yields 0.003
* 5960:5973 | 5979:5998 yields -0.024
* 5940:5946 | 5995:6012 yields -0.012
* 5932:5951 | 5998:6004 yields -0.037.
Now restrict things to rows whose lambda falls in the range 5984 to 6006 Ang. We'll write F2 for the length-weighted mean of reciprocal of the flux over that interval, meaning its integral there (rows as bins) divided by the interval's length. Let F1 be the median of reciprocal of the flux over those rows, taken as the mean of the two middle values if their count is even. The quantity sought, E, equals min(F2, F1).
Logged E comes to 0.111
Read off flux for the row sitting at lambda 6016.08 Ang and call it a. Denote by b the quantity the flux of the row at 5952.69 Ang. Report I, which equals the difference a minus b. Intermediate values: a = 9.483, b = 8.897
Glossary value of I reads 0.6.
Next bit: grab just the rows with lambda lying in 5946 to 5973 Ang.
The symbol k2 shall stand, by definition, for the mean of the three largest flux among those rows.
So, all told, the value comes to 9.9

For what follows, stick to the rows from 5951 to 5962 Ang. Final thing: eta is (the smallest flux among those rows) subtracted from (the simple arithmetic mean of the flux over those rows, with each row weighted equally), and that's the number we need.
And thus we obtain 0.13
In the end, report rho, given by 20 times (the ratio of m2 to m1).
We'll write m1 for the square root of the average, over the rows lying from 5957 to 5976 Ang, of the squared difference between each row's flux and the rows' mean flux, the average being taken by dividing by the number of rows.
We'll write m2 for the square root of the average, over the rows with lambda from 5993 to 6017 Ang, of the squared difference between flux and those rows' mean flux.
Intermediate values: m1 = 0.48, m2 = 0.46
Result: 19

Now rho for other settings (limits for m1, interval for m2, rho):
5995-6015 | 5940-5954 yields 13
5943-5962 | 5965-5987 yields 17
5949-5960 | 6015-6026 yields 44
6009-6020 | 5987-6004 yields 17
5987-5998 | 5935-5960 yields 32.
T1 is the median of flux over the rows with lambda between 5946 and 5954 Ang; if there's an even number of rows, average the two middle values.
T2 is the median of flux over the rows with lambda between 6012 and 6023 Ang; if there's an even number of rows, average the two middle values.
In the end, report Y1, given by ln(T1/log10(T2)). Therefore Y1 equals 2.240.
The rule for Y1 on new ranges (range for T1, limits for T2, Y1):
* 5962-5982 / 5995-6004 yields 2.343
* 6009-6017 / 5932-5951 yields 2.272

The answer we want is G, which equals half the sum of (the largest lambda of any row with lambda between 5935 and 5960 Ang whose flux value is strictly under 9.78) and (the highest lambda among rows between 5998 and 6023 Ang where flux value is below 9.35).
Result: 5981.6 Ang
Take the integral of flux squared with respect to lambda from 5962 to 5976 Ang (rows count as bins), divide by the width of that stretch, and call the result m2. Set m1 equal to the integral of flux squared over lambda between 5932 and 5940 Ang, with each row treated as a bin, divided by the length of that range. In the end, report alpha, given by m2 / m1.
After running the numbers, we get 0.95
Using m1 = 99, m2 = 94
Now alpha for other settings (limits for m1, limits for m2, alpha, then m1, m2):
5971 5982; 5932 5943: 1.10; 86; 95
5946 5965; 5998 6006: 0.94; 85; 80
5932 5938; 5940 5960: 0.89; 96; 85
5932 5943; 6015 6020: 1.03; 95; 98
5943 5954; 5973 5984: 0.96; 89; 85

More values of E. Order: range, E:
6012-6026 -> 0.097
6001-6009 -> 0.106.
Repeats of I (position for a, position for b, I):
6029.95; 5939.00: 0.1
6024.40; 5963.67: 0.6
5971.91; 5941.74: 0.8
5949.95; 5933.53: 0.1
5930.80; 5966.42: -1.3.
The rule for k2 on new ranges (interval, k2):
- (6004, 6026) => 10.6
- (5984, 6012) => 9.7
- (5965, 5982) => 9.8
